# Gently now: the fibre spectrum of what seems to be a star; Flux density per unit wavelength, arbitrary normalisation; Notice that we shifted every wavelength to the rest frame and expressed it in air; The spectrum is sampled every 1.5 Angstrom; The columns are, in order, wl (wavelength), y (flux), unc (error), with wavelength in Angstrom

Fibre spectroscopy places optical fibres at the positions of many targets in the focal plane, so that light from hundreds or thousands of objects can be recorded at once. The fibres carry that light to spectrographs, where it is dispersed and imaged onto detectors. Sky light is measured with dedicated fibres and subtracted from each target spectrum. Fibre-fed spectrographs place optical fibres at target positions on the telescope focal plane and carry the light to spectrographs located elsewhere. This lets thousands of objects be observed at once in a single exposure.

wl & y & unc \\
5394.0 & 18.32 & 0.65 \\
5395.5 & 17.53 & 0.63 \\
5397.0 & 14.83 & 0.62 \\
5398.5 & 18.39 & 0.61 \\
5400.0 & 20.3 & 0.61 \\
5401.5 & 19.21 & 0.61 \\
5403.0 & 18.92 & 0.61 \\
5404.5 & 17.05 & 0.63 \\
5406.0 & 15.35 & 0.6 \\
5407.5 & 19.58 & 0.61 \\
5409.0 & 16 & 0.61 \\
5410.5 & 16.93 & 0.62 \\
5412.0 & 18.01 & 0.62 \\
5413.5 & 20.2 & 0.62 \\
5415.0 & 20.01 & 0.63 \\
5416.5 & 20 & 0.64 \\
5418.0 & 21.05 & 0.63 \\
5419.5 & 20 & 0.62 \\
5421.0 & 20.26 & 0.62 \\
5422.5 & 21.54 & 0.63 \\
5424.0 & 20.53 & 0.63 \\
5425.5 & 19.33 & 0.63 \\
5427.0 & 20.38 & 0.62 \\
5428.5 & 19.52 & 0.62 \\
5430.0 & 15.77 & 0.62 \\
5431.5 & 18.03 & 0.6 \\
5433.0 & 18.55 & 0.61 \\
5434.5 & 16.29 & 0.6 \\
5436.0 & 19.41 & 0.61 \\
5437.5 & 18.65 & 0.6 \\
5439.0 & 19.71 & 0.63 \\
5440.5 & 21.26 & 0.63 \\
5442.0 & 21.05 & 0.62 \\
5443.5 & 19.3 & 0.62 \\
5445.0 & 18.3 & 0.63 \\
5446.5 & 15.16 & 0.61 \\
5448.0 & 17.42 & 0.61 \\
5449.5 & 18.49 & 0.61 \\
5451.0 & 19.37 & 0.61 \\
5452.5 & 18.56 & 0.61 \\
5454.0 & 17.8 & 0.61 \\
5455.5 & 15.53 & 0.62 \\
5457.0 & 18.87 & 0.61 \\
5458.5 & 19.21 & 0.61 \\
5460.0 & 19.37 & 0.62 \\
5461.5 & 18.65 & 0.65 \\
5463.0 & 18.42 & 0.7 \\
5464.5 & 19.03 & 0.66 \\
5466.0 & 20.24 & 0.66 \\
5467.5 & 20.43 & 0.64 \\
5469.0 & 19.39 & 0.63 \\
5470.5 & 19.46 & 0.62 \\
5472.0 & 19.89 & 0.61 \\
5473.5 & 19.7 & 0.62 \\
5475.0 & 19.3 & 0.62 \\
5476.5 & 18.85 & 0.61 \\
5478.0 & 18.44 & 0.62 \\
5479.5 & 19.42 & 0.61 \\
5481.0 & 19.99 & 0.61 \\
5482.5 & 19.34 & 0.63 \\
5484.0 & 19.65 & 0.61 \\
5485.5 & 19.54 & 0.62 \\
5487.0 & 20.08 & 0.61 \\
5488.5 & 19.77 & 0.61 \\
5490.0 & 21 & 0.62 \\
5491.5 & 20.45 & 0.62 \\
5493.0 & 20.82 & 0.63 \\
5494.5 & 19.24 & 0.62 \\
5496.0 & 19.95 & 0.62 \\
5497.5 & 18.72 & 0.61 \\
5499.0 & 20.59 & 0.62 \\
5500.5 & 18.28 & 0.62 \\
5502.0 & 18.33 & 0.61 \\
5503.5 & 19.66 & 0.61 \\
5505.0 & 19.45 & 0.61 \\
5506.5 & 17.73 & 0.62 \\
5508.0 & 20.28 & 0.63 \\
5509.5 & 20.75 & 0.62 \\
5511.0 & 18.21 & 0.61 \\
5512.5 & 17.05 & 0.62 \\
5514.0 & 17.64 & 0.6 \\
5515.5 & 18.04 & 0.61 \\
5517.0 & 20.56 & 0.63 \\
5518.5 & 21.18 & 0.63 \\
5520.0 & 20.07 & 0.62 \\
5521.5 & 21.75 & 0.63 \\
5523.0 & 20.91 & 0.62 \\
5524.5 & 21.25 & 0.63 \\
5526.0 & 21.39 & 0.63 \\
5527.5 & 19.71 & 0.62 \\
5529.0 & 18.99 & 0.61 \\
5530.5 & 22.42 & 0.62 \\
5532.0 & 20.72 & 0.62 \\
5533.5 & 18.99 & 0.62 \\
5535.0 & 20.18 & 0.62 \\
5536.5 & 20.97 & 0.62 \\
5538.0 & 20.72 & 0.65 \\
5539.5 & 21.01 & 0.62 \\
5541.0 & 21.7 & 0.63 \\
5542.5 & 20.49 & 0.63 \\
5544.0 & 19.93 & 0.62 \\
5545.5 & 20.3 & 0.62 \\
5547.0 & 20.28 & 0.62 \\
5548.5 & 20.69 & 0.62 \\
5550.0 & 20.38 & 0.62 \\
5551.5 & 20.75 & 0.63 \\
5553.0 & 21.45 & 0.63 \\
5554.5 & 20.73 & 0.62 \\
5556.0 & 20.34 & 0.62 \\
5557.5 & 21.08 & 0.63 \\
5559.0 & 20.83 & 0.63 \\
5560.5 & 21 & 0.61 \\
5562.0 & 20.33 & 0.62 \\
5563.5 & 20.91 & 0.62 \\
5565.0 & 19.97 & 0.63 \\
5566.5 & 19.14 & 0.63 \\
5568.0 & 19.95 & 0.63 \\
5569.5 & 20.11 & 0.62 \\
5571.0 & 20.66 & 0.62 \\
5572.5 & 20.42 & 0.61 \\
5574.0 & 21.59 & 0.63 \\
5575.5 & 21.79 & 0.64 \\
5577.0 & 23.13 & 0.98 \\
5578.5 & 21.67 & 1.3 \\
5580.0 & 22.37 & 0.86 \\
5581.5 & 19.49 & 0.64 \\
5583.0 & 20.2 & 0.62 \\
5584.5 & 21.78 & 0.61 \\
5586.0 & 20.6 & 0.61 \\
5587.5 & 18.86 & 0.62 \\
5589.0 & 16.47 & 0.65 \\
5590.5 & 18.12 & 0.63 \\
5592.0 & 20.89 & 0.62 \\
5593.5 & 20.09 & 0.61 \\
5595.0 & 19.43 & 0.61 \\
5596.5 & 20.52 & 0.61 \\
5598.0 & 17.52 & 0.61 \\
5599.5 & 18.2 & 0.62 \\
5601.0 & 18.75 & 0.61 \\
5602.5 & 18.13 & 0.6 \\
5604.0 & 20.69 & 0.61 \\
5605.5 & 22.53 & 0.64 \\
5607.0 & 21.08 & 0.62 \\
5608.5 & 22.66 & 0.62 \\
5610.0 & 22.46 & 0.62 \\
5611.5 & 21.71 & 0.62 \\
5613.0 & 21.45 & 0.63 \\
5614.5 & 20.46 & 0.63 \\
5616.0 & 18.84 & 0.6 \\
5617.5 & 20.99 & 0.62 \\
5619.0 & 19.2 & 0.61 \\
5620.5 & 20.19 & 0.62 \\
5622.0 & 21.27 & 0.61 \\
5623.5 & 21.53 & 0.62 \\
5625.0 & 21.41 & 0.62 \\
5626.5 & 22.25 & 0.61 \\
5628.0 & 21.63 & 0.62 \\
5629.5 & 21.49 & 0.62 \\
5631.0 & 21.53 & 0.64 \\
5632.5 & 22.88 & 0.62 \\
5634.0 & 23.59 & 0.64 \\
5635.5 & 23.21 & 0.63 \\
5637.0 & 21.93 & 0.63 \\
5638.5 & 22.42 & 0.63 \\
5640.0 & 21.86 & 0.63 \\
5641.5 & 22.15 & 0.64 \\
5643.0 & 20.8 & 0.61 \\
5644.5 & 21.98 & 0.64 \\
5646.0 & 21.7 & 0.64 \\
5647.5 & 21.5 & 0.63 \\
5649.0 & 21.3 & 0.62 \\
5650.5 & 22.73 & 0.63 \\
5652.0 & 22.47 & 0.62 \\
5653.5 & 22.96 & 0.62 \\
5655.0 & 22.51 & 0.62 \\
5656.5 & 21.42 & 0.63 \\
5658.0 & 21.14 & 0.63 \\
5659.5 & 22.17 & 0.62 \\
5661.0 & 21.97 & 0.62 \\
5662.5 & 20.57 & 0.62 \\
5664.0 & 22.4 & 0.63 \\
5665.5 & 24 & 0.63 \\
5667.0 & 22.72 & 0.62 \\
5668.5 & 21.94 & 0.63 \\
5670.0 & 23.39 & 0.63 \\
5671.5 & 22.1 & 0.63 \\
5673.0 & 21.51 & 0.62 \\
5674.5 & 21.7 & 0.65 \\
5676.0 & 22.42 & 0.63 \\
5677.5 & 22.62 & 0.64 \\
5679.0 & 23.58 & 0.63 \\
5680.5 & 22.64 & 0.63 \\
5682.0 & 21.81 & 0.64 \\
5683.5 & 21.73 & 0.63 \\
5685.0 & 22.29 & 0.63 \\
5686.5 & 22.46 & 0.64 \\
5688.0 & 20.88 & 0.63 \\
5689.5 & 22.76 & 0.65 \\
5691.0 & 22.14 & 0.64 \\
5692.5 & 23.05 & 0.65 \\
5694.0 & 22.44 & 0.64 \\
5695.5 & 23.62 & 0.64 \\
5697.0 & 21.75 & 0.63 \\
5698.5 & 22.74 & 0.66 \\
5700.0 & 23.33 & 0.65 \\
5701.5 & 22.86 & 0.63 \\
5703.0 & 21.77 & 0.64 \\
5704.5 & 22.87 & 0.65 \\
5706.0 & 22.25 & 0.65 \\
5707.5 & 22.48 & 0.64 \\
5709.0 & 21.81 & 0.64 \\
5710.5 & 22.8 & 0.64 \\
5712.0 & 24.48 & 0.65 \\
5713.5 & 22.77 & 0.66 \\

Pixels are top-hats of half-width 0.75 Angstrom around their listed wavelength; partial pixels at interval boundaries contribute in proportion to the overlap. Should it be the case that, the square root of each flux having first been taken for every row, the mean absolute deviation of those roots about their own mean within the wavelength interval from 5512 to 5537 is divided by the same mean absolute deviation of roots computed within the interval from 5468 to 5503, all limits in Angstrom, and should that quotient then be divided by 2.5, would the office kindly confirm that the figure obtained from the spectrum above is 0.84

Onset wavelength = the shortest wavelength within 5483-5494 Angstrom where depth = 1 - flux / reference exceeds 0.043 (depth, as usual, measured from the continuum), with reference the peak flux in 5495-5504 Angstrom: 5484.0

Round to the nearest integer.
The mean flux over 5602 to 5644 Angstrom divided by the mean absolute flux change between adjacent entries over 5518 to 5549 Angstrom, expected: 22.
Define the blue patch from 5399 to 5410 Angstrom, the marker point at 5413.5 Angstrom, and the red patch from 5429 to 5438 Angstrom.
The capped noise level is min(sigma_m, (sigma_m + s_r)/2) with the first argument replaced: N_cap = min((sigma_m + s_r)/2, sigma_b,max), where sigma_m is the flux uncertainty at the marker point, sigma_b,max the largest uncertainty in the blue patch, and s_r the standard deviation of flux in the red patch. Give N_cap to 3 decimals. 0.630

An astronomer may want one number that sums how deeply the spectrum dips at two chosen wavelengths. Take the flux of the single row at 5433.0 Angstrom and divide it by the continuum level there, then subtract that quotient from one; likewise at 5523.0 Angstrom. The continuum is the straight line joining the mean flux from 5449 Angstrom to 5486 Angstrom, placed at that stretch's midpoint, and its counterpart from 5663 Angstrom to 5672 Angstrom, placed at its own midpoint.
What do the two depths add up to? -0.046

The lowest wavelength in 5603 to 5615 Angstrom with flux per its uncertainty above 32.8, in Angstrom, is 5604.0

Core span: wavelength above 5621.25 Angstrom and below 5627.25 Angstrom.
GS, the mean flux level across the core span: 21.6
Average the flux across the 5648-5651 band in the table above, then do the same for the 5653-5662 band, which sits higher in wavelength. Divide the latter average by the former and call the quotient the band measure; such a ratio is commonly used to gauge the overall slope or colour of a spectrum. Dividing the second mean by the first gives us 1.00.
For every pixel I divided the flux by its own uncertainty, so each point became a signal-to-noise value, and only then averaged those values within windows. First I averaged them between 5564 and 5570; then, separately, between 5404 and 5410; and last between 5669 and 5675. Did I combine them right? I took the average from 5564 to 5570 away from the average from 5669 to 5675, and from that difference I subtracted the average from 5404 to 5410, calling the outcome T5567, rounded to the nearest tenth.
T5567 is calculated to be -24.2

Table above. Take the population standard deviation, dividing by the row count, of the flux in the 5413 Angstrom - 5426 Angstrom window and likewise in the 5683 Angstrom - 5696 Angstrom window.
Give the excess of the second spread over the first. 0.12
